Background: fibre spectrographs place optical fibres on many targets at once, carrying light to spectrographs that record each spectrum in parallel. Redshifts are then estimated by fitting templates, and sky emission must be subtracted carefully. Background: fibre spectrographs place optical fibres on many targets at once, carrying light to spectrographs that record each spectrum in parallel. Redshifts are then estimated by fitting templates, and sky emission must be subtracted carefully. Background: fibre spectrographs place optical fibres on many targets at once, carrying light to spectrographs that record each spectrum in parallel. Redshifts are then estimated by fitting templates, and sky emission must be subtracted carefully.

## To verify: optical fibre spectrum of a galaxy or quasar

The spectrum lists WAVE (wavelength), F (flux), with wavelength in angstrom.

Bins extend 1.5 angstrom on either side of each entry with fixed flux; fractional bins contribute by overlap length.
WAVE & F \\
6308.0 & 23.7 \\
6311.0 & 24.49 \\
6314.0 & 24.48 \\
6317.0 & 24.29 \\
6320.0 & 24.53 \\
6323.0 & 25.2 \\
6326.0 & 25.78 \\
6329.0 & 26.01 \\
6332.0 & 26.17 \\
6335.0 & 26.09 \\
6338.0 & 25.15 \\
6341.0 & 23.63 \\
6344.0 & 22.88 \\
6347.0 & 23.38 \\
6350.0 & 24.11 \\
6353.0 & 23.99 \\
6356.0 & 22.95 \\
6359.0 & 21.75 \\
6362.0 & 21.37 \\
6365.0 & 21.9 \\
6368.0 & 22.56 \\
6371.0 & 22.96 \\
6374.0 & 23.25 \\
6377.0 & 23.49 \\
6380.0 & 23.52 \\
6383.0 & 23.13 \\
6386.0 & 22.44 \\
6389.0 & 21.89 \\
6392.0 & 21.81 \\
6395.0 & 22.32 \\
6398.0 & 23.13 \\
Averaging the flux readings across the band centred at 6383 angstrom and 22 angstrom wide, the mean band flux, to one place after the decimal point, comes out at 22.8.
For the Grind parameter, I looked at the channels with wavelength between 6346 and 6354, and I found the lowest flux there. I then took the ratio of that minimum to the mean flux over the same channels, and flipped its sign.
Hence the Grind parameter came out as -0.981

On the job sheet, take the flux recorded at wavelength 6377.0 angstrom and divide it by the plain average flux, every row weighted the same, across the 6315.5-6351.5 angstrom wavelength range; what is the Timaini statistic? 0.948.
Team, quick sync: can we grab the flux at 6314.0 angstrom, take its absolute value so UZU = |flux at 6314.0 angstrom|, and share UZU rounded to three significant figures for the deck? 24.5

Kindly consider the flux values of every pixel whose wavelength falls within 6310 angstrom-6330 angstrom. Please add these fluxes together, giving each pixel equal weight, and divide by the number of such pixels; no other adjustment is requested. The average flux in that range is 25.0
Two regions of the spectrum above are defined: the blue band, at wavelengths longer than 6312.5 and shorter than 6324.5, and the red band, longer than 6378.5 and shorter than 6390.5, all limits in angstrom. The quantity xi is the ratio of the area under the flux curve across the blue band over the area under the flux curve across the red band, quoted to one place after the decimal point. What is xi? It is 1.1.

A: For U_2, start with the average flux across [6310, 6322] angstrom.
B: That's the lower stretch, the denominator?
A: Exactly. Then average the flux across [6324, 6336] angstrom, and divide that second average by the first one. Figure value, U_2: 1.06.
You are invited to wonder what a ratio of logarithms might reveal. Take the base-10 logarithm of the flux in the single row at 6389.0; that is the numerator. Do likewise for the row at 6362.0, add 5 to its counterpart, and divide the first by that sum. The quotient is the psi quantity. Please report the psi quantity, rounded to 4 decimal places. 0.2117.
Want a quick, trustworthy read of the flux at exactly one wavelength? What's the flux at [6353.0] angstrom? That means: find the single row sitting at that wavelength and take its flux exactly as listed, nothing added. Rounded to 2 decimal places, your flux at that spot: 23.99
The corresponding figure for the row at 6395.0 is 22.32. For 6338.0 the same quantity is 25.15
